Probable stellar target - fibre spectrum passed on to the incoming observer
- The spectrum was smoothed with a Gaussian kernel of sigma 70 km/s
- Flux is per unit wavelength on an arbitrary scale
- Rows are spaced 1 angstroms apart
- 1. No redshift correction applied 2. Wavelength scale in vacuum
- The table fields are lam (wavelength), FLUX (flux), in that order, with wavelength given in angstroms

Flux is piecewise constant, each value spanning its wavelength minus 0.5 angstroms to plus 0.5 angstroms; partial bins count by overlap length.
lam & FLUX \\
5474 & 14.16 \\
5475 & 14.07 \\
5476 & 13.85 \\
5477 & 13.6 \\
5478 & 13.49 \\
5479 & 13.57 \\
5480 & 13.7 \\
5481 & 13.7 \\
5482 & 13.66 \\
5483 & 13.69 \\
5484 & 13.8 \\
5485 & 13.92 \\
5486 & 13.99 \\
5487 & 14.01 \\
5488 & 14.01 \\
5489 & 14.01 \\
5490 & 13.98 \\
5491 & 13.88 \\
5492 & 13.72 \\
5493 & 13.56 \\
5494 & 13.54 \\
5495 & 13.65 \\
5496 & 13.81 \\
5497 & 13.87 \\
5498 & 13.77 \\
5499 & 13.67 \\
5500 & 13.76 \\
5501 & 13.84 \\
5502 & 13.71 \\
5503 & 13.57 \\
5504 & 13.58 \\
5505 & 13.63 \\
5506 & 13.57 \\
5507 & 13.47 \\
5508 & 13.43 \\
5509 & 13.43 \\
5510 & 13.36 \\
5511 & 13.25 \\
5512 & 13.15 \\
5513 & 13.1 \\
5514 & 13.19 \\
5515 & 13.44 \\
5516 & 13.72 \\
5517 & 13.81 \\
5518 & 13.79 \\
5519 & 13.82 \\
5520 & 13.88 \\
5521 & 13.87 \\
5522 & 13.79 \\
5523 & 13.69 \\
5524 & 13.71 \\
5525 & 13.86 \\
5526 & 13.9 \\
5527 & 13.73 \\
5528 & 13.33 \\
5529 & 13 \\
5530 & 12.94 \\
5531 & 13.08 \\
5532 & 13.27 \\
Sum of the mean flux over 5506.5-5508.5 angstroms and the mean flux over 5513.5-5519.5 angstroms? 27.08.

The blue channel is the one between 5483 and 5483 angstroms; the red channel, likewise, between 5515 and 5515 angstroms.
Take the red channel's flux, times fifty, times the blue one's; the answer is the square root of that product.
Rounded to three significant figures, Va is 95.9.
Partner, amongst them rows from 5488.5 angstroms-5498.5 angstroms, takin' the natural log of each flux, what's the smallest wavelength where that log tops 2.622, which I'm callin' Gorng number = 5489 angstroms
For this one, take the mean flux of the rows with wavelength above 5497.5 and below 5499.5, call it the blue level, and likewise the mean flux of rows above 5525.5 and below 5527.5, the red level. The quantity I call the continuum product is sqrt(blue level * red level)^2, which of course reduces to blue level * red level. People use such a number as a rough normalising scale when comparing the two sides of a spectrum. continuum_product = 190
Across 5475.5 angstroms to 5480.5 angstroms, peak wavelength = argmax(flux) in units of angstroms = 5476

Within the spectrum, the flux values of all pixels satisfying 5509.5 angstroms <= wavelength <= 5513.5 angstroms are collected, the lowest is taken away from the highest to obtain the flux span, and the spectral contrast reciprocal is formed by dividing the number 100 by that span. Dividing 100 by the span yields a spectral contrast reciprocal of 385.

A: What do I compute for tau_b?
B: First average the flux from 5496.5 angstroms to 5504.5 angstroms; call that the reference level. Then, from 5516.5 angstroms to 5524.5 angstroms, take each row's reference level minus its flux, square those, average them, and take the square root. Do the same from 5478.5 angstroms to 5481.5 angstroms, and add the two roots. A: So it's 0.19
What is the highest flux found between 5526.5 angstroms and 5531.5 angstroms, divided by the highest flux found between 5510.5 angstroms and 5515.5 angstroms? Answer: 1.02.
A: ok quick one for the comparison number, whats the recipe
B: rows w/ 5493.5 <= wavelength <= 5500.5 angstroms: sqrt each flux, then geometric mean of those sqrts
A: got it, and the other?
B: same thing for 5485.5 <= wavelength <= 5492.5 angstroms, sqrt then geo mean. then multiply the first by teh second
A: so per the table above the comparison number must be 13.83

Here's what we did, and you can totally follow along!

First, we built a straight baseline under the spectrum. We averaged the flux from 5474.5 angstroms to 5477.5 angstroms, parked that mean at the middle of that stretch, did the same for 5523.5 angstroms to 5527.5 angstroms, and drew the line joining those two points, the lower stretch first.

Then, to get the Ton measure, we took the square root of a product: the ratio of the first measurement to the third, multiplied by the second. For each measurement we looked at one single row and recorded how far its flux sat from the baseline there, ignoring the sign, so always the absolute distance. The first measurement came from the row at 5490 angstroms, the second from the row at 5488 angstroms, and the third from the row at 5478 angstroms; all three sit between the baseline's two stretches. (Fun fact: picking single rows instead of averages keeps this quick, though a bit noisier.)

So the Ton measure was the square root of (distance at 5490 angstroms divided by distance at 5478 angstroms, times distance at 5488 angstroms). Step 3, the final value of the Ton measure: 0.28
